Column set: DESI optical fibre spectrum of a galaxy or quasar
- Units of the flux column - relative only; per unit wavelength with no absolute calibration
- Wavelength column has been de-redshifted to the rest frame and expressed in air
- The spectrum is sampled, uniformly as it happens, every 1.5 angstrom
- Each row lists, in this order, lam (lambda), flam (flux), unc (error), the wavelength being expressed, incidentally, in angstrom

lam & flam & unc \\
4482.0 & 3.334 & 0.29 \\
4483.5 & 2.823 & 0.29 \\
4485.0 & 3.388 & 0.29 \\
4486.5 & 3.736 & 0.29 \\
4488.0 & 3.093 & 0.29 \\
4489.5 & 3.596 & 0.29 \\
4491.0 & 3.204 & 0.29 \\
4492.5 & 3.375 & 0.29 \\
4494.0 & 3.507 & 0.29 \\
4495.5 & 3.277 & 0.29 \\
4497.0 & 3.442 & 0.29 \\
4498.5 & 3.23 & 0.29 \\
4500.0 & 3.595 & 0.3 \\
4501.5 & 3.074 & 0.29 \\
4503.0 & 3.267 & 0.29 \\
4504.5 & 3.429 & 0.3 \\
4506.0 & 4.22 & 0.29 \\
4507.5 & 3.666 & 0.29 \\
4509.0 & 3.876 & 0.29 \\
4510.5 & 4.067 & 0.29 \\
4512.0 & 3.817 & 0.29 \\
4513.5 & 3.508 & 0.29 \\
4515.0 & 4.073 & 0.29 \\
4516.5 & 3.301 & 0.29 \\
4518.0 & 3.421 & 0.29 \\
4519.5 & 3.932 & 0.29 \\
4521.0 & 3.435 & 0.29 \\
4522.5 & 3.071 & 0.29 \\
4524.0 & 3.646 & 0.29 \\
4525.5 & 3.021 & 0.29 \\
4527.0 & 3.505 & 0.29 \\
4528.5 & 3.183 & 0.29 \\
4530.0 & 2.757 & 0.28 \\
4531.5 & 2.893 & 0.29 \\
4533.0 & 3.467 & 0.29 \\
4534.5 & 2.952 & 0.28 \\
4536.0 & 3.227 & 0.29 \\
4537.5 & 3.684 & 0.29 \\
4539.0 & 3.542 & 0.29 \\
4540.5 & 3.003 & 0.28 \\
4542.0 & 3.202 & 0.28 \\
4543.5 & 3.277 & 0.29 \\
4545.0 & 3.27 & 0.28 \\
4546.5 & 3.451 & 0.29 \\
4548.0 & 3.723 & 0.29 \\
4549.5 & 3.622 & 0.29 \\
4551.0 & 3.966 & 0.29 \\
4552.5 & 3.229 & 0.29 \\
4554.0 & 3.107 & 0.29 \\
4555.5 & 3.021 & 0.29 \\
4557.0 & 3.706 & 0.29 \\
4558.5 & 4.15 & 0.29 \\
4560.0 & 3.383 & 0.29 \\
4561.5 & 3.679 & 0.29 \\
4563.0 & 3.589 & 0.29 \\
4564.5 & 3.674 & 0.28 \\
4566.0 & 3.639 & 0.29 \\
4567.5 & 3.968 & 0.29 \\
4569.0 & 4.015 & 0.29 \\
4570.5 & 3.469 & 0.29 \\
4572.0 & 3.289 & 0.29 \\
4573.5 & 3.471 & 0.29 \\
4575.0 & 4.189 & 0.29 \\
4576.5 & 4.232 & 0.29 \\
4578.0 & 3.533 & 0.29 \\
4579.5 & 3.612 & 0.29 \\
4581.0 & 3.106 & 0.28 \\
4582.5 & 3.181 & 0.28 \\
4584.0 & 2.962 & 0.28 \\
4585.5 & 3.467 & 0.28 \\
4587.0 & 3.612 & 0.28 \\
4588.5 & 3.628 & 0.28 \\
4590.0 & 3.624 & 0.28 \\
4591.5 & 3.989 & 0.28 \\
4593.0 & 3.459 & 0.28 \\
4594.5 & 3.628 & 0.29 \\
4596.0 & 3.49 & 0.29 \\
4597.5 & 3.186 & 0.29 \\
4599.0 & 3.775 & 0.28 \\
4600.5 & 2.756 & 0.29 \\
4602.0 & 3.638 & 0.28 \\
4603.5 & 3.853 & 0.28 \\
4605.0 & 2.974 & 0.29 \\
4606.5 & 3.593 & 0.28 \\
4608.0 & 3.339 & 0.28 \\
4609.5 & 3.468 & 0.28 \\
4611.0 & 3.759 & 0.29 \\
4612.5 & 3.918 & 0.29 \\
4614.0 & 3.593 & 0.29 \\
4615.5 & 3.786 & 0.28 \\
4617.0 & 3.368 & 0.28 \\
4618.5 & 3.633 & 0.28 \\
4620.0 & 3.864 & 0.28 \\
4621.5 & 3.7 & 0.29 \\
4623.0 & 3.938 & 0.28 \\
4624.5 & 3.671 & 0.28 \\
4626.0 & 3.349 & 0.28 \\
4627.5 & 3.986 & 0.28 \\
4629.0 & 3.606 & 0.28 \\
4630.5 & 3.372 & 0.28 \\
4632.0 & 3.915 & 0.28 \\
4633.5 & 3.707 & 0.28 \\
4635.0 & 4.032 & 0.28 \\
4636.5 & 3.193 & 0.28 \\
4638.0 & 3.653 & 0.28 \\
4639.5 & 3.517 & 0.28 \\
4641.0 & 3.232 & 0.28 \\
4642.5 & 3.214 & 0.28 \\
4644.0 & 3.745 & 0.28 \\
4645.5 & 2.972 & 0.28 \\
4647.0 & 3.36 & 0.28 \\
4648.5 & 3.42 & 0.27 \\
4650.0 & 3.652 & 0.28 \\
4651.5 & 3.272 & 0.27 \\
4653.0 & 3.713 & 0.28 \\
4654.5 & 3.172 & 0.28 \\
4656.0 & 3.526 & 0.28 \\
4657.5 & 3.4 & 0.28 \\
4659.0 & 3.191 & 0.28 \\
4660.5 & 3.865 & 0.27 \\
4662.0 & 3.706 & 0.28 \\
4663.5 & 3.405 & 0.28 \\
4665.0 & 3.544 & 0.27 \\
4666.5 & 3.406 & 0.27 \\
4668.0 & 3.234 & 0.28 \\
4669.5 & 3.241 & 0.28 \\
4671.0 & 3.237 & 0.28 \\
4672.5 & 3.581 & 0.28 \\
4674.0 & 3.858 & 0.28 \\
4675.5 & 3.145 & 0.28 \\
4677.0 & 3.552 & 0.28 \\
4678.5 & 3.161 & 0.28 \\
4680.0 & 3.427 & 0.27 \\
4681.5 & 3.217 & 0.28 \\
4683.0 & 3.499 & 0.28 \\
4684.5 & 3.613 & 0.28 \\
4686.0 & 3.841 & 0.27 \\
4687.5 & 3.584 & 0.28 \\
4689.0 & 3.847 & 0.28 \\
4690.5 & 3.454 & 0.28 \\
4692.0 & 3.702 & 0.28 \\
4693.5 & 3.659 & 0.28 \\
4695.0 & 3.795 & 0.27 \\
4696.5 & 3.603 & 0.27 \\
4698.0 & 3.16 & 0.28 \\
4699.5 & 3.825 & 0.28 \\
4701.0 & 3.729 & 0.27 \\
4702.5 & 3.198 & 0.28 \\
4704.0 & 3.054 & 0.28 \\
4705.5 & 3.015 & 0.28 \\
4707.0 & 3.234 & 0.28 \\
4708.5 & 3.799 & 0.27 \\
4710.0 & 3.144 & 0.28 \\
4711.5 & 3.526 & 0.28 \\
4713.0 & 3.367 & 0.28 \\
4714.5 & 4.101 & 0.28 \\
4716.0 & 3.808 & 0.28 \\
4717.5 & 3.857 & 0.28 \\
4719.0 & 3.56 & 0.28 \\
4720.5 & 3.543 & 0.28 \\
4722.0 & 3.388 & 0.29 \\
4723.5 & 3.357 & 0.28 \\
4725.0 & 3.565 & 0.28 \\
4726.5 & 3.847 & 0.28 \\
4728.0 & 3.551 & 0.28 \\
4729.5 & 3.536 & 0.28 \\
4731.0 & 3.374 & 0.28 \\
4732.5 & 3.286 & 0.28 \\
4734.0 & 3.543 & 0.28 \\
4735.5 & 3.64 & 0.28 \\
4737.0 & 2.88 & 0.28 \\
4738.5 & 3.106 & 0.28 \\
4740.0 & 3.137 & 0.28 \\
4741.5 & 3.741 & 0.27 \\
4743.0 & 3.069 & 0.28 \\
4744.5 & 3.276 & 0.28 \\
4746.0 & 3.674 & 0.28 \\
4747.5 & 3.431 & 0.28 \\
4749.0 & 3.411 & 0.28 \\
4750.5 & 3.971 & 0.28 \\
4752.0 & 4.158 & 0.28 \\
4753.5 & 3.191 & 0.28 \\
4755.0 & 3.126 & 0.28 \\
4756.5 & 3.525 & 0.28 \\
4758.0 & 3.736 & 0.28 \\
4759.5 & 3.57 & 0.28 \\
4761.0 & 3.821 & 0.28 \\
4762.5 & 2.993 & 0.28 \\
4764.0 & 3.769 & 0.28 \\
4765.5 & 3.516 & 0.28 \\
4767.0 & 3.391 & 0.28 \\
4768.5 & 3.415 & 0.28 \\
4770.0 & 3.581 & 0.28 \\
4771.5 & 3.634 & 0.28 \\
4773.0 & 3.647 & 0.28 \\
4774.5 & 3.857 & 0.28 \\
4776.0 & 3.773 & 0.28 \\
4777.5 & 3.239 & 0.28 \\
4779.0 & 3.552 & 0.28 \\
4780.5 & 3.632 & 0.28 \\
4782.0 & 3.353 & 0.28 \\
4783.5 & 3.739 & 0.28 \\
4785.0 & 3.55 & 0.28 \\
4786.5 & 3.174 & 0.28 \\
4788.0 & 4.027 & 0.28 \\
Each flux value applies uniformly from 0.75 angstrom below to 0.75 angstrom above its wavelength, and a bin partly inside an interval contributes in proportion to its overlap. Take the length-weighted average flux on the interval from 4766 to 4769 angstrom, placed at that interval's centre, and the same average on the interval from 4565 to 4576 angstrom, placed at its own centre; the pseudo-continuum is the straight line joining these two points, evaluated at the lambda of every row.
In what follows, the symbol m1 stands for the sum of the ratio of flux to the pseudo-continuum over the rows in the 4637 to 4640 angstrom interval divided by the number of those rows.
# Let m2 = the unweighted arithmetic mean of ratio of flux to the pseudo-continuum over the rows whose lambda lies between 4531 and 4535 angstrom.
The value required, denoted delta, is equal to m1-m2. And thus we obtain 0.17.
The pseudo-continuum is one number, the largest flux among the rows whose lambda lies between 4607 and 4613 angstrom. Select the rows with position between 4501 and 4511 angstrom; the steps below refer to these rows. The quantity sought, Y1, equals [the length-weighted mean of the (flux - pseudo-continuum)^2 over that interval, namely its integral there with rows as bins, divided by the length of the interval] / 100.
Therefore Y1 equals 0.0021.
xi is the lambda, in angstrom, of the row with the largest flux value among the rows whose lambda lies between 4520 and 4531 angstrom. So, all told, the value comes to 4524.0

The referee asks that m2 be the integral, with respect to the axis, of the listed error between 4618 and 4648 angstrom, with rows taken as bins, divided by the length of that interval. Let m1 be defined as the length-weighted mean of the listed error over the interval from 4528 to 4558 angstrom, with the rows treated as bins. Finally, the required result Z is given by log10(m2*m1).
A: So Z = -1.09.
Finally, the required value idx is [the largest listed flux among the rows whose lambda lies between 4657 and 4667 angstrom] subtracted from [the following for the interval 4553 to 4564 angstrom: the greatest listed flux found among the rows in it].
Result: 0.3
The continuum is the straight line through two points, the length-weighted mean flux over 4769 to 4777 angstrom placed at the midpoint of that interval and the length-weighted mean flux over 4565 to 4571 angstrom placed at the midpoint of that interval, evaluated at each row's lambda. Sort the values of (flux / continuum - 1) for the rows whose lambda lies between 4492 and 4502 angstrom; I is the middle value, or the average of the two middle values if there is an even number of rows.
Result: -0.117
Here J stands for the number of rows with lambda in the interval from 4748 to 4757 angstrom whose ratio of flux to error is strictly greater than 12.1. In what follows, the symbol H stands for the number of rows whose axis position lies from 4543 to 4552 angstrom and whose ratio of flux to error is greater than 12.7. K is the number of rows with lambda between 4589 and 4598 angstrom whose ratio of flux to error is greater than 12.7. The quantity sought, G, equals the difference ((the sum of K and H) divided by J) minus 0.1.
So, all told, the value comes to 0.9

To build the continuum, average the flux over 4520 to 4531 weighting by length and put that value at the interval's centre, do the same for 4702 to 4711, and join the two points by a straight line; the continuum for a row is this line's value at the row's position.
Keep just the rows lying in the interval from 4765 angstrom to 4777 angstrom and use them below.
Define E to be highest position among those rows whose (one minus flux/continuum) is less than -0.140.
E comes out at 4776.0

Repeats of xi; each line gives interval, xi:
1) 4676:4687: 4686.0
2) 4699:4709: 4699.5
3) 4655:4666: 4660.5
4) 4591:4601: 4591.5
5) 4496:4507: 4506.0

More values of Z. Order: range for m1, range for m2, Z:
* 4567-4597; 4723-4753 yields -1.10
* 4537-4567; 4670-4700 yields -1.10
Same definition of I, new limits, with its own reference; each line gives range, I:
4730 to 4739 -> -0.099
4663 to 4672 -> -0.109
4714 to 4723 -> -0.005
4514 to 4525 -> -0.097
